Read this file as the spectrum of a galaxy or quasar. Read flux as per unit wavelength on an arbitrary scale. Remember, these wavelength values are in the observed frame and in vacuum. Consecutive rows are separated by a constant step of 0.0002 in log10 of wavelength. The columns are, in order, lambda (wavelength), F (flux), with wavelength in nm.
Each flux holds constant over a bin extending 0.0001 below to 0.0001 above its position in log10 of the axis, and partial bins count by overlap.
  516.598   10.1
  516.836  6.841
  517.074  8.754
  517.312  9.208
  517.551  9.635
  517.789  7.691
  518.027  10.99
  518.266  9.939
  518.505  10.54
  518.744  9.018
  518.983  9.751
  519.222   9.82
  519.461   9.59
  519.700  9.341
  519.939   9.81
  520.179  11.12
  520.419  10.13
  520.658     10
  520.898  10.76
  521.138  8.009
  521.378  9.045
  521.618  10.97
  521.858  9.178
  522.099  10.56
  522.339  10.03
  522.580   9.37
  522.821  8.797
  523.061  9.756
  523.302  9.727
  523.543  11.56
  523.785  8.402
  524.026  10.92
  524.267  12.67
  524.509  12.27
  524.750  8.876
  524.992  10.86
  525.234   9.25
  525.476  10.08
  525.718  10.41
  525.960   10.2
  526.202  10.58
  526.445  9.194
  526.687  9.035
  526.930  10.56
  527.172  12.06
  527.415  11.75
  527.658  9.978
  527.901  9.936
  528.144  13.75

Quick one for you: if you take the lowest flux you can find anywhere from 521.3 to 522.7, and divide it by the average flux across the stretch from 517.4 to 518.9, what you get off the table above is 0.94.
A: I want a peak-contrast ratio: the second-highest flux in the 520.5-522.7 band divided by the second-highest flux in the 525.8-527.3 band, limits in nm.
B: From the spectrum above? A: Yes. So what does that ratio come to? 1.02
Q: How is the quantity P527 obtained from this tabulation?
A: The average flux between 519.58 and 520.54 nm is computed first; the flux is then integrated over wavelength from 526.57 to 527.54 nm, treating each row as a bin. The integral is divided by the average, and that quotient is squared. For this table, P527 1.09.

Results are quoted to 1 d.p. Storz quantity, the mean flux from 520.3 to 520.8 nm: 10.1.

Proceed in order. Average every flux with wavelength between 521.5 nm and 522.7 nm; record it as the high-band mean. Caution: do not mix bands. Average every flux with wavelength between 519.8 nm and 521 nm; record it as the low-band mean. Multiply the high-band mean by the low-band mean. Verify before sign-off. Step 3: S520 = 104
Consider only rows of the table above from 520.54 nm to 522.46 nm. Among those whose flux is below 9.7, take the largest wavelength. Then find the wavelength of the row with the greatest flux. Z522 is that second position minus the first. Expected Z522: -0.24 nm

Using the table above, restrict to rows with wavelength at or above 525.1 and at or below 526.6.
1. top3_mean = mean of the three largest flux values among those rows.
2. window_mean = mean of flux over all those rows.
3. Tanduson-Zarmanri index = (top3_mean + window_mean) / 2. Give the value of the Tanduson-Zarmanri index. 10.2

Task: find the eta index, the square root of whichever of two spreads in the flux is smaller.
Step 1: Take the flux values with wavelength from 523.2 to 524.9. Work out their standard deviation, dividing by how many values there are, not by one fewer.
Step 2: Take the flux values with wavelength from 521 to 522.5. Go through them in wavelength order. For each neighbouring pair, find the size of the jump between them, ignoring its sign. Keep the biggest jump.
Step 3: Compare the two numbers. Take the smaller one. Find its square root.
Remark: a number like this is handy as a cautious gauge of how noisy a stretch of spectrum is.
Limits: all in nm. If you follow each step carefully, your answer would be 1.24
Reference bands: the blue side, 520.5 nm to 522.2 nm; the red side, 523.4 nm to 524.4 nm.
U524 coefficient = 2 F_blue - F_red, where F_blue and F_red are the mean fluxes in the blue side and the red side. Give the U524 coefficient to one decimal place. 8.7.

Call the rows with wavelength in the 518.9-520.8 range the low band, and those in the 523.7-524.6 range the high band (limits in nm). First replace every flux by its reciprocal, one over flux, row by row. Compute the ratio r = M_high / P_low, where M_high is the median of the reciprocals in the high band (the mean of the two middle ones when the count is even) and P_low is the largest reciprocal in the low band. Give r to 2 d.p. 0.81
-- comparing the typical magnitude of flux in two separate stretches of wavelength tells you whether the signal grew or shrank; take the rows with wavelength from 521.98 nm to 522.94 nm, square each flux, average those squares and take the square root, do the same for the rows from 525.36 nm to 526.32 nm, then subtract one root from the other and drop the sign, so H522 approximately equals 0.61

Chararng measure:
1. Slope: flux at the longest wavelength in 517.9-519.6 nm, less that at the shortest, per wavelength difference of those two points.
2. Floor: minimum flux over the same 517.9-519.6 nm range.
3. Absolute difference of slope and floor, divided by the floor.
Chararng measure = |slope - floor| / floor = 1.11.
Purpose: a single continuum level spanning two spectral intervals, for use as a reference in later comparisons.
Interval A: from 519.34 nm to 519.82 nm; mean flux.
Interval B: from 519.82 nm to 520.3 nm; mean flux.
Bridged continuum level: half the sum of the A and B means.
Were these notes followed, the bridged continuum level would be 10.0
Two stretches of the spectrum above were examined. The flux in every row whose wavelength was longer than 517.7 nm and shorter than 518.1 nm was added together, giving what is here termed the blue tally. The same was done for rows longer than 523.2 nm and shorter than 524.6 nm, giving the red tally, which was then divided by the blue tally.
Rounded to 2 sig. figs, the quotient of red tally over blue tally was 3.5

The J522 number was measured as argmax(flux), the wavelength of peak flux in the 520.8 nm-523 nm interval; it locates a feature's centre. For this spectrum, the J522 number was 521.618 nm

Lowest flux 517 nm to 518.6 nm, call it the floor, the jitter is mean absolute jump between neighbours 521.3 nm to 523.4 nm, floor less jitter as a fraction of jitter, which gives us 6.8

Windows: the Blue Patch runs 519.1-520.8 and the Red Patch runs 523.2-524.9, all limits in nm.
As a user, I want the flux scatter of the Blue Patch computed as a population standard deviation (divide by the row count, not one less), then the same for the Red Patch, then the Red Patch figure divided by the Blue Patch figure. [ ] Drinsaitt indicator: 2.9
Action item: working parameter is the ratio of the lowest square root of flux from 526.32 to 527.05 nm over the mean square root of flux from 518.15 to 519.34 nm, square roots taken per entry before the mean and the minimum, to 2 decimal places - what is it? 0.96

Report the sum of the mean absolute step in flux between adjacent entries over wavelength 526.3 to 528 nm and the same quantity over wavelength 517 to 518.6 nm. 2.18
